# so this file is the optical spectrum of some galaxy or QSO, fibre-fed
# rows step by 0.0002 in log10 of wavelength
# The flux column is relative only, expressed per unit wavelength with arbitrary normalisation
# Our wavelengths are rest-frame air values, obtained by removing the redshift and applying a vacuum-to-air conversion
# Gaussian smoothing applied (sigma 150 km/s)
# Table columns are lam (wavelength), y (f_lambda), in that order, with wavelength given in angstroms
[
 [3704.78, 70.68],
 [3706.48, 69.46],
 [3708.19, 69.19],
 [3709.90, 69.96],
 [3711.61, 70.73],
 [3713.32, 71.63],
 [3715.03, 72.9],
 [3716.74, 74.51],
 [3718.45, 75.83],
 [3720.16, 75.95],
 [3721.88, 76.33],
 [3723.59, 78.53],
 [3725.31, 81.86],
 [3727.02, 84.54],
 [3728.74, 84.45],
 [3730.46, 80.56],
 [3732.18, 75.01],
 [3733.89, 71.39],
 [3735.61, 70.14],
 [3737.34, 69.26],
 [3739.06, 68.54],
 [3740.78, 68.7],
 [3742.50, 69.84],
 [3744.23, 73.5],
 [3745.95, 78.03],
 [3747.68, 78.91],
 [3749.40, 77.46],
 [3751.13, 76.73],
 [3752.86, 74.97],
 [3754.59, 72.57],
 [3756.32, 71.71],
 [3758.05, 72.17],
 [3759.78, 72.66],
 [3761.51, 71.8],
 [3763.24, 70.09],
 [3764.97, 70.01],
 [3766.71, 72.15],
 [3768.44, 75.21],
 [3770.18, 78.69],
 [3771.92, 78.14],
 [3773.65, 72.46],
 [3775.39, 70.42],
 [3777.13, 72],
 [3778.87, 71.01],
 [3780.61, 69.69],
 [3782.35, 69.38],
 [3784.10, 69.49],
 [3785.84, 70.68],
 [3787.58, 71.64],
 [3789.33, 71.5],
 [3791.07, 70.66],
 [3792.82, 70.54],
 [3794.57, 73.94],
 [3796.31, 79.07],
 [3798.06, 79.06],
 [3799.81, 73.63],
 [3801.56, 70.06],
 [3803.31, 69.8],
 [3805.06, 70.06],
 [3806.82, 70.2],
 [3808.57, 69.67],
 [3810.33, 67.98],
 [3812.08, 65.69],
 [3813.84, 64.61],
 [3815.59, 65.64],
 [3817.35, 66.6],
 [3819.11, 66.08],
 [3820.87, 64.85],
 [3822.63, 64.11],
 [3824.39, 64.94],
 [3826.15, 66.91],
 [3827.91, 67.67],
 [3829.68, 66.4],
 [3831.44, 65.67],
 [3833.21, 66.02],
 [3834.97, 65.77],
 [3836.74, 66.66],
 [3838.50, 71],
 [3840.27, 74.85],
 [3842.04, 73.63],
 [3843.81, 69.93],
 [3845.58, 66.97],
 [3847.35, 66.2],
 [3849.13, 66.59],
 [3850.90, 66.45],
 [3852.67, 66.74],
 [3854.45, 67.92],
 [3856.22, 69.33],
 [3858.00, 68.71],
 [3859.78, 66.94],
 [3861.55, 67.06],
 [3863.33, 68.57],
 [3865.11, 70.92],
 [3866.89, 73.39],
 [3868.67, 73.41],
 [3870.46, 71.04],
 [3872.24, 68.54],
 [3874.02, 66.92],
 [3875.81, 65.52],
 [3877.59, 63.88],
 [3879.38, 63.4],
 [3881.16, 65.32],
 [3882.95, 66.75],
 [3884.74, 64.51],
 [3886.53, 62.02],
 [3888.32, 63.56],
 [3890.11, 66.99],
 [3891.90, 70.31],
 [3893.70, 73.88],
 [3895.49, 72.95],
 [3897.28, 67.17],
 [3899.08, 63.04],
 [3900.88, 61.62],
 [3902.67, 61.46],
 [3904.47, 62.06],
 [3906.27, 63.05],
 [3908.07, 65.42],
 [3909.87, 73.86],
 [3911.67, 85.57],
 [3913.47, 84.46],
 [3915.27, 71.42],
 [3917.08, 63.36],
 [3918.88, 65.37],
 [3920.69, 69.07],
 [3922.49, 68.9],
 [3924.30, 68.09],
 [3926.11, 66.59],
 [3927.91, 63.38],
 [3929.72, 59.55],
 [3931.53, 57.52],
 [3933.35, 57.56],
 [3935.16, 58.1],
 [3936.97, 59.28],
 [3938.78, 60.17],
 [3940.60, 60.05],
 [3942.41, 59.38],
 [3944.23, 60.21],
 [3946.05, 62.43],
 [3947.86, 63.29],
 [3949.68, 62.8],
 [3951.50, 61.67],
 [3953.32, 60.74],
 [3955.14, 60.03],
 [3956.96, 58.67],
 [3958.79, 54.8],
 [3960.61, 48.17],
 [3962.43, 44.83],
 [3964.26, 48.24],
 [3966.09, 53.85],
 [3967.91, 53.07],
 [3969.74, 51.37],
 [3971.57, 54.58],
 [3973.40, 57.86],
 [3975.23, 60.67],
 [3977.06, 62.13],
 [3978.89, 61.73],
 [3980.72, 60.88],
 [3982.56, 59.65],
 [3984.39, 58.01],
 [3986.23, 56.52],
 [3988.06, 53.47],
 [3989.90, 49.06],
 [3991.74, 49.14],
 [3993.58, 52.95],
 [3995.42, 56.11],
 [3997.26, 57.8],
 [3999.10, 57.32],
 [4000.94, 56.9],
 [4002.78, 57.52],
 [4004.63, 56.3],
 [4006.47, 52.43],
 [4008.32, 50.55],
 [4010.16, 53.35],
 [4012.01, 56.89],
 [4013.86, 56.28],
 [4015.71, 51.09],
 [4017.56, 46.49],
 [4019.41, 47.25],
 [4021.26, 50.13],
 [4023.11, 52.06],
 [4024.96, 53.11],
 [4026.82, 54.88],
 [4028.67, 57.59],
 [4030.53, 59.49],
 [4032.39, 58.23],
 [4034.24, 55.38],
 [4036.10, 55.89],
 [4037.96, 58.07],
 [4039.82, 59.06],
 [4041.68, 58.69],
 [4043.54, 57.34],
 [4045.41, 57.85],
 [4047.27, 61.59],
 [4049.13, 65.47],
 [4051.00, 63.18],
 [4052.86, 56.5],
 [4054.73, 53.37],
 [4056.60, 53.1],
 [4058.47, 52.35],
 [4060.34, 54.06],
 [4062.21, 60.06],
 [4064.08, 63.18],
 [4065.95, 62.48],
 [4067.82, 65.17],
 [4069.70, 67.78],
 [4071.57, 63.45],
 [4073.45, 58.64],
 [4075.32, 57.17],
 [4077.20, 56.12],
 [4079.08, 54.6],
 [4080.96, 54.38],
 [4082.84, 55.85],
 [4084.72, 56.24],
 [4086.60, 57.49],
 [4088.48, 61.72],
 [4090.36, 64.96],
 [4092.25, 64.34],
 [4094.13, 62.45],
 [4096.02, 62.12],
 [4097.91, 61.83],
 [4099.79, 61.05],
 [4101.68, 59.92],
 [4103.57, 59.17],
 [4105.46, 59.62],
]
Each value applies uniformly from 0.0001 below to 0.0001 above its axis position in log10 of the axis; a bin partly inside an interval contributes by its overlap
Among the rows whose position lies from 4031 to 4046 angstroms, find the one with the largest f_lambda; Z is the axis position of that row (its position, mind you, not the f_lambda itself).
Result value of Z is 4039.82 angstroms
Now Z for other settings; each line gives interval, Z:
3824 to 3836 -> 3827.91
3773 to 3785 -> 3773.65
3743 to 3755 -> 3747.68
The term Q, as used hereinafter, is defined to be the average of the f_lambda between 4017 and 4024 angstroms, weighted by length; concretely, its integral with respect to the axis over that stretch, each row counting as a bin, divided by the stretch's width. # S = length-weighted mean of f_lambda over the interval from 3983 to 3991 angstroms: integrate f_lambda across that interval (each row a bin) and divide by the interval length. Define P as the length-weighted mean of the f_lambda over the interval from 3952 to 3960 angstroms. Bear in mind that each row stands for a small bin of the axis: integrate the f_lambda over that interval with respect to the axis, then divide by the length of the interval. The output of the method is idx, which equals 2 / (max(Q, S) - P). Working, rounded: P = 58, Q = 49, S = 54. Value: -0.5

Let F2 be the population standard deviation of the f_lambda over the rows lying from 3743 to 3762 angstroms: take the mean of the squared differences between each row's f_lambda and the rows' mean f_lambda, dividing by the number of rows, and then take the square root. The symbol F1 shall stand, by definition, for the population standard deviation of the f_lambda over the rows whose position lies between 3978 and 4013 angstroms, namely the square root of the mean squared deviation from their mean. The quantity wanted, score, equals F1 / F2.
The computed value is 1.37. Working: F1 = 3.6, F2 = 2.6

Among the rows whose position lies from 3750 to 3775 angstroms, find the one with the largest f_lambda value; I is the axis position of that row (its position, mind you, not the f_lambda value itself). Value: 3770.18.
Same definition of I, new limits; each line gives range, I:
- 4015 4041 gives 4030.53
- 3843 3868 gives 3866.89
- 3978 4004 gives 3978.89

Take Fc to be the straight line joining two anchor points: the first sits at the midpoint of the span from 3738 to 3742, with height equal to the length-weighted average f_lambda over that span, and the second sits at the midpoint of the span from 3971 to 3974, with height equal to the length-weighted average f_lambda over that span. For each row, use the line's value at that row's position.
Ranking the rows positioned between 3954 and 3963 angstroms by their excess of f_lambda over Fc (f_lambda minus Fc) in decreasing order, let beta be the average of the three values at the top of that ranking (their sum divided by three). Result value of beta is 1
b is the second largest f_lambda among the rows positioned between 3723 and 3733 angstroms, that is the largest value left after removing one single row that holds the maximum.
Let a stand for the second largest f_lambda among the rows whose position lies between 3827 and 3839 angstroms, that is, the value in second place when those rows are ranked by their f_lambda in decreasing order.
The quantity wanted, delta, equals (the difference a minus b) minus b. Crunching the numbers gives -101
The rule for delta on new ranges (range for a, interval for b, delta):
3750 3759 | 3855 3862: -62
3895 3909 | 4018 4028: -39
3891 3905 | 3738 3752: -83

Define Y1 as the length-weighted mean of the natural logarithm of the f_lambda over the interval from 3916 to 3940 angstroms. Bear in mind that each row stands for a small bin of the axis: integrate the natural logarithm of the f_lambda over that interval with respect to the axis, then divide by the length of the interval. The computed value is 4.14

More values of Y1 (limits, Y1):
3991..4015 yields 4.00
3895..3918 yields 4.23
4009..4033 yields 3.98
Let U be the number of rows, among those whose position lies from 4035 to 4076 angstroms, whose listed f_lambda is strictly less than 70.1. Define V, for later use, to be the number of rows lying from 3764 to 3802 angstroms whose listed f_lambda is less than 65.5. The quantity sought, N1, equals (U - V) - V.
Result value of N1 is 22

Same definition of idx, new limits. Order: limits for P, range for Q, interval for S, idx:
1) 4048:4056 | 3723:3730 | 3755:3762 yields 0.1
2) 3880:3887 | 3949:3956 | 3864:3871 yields 0.3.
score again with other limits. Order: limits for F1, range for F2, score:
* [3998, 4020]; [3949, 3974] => 0.71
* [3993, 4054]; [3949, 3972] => 0.74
